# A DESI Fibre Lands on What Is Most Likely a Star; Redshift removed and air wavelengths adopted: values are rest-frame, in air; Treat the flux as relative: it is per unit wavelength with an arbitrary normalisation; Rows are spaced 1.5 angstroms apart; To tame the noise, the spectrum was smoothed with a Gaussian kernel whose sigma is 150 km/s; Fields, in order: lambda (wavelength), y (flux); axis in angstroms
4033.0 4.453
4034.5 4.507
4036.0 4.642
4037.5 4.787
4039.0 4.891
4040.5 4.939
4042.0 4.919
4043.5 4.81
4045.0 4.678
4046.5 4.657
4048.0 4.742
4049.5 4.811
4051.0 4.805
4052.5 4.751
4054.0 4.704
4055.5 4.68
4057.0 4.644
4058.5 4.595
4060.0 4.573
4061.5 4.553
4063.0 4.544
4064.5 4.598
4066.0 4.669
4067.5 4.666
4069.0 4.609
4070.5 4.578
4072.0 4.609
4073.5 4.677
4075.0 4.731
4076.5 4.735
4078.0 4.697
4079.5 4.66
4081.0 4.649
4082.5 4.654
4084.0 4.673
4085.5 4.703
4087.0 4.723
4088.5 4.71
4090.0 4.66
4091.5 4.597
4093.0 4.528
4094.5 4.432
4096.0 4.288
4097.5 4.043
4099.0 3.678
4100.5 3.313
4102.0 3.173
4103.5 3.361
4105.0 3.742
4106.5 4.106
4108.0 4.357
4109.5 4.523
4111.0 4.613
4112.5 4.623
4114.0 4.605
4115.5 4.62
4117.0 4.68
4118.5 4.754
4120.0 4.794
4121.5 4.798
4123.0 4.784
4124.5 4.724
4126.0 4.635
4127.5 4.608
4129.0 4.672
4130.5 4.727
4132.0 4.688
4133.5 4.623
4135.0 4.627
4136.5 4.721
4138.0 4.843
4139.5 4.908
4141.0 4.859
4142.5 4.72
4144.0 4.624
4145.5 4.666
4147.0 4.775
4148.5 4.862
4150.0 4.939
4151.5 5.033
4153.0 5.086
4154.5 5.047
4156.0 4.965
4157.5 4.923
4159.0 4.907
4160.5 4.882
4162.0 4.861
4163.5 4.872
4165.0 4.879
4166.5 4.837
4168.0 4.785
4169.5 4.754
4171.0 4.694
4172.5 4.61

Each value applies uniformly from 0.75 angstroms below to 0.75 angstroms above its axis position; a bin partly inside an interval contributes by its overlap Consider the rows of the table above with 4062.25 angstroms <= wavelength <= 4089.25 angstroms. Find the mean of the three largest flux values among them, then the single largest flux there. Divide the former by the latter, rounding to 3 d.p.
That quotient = 0.999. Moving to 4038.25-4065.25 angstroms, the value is 0.995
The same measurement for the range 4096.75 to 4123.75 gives 0.999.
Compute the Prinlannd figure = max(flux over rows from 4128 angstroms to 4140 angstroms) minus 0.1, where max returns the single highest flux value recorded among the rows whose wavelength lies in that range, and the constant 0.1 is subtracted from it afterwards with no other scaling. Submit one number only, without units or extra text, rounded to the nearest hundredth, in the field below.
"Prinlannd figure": 4.81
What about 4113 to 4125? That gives 4.70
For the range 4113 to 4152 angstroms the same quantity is 4.93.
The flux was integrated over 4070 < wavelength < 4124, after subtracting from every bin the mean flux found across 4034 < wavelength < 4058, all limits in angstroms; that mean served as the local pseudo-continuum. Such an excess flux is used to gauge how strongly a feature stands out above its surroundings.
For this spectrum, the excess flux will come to -16.6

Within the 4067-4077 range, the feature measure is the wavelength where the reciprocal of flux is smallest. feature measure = 4076.5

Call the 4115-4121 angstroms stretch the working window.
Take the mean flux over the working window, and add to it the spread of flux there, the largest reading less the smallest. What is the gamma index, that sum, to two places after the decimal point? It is 4.89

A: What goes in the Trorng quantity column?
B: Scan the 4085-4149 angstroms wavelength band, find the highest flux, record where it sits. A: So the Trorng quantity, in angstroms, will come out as 4139.5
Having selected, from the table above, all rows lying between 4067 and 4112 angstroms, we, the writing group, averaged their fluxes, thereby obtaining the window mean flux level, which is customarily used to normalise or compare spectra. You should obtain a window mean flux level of 4.38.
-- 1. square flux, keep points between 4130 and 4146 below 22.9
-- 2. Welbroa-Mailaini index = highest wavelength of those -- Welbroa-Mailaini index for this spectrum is 4145.5 angstroms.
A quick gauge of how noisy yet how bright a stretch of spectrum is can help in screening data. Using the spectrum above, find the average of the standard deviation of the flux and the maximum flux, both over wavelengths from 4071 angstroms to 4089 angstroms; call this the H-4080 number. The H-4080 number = 2.39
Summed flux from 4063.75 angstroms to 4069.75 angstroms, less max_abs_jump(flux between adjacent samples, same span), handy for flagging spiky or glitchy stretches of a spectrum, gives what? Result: 18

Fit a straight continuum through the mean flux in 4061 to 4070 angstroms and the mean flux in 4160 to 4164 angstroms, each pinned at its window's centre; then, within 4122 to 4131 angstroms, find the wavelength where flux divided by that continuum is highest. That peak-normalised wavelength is 4123.0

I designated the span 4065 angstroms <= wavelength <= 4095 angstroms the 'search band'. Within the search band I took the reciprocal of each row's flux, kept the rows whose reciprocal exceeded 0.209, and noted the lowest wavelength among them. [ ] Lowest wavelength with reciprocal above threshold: 4066.0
